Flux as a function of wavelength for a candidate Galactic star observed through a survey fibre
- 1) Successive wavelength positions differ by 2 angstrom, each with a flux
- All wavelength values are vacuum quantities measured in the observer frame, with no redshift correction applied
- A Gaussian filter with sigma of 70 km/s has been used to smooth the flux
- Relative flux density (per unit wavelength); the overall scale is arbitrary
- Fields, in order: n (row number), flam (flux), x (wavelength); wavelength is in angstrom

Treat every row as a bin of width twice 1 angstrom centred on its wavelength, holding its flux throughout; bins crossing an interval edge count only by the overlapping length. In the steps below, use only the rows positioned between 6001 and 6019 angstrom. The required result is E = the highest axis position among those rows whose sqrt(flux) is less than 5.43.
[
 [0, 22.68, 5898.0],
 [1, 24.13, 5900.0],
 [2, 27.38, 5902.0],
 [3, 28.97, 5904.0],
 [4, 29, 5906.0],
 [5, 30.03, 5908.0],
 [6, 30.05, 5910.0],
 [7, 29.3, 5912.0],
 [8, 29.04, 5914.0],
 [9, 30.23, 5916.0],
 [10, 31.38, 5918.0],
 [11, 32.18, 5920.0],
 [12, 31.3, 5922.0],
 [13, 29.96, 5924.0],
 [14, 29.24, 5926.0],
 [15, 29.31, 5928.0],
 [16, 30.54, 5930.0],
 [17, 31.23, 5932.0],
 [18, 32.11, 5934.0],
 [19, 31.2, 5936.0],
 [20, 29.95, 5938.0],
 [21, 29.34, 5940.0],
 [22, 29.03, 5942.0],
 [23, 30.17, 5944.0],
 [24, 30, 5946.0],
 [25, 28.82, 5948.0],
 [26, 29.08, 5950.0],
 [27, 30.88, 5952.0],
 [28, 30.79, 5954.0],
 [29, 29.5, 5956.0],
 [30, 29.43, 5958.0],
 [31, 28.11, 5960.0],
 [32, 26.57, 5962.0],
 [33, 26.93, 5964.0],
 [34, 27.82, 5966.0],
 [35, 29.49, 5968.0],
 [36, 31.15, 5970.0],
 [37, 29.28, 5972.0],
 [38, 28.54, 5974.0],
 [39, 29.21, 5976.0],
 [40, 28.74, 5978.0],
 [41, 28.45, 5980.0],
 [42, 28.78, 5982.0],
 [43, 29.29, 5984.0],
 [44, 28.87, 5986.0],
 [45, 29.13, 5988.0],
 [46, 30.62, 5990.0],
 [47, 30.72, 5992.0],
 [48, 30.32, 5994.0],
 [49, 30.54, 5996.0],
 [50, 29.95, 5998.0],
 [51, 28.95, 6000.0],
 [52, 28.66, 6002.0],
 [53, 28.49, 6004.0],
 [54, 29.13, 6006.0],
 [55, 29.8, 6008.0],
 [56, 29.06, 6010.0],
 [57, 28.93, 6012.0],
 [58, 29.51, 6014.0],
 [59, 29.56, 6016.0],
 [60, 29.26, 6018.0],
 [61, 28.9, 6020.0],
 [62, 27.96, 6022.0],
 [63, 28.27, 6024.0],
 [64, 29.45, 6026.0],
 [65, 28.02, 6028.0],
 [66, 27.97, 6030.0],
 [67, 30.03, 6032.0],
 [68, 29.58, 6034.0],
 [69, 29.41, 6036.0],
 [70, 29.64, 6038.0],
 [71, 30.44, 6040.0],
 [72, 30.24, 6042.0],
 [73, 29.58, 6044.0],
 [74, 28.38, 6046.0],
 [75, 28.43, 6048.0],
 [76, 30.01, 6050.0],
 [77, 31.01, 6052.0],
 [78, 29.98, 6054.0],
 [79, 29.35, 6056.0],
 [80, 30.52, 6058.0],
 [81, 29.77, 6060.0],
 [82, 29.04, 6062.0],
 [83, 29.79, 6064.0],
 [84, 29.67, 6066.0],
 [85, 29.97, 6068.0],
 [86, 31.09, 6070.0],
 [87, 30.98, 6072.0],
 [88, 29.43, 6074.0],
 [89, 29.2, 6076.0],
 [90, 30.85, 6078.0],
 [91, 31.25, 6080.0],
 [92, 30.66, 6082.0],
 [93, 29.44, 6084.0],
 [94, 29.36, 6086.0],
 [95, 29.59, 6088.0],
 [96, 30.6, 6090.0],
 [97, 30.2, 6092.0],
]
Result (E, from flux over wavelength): 6018.0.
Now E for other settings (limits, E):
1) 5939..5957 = 5950.0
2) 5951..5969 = 5966.0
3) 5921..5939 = 5928.0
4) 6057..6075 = 6074.0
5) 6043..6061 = 6056.0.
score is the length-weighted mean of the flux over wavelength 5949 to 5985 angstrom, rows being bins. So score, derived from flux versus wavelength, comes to 29.0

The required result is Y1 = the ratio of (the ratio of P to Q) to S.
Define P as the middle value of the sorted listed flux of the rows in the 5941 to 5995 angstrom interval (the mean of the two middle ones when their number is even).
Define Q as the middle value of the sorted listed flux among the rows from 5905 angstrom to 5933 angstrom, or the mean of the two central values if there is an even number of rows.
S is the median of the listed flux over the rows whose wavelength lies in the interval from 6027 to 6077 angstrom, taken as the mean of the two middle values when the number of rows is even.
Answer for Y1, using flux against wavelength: 0.0328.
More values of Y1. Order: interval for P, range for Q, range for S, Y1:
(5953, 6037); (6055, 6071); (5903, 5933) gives 0.0326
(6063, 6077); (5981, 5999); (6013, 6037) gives 0.0339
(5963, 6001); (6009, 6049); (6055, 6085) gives 0.0334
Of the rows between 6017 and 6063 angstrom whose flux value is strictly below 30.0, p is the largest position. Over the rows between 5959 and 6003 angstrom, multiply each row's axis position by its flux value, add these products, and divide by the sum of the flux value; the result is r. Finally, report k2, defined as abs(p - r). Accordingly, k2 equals 80.7 angstrom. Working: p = 6062.0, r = 5981.3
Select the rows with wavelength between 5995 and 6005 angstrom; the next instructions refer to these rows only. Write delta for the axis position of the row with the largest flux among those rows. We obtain 5996.0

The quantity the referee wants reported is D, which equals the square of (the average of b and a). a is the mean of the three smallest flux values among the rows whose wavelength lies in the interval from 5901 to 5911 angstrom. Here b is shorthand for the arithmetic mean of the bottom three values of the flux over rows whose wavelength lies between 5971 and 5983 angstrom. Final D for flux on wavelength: 813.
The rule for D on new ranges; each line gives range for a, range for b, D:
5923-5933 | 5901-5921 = 840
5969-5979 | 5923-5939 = 851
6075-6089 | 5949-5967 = 796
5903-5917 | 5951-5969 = 787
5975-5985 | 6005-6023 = 819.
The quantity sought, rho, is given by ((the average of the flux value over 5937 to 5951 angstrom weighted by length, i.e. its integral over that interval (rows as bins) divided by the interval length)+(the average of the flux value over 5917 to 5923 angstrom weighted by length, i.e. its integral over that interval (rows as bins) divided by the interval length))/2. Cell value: 30.6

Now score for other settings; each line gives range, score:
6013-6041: 29.1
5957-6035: 29.1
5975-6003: 29.4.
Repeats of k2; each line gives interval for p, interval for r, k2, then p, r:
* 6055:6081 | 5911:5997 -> 122.3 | 6076.0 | 5953.7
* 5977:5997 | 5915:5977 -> 42.4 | 5988.0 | 5945.6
